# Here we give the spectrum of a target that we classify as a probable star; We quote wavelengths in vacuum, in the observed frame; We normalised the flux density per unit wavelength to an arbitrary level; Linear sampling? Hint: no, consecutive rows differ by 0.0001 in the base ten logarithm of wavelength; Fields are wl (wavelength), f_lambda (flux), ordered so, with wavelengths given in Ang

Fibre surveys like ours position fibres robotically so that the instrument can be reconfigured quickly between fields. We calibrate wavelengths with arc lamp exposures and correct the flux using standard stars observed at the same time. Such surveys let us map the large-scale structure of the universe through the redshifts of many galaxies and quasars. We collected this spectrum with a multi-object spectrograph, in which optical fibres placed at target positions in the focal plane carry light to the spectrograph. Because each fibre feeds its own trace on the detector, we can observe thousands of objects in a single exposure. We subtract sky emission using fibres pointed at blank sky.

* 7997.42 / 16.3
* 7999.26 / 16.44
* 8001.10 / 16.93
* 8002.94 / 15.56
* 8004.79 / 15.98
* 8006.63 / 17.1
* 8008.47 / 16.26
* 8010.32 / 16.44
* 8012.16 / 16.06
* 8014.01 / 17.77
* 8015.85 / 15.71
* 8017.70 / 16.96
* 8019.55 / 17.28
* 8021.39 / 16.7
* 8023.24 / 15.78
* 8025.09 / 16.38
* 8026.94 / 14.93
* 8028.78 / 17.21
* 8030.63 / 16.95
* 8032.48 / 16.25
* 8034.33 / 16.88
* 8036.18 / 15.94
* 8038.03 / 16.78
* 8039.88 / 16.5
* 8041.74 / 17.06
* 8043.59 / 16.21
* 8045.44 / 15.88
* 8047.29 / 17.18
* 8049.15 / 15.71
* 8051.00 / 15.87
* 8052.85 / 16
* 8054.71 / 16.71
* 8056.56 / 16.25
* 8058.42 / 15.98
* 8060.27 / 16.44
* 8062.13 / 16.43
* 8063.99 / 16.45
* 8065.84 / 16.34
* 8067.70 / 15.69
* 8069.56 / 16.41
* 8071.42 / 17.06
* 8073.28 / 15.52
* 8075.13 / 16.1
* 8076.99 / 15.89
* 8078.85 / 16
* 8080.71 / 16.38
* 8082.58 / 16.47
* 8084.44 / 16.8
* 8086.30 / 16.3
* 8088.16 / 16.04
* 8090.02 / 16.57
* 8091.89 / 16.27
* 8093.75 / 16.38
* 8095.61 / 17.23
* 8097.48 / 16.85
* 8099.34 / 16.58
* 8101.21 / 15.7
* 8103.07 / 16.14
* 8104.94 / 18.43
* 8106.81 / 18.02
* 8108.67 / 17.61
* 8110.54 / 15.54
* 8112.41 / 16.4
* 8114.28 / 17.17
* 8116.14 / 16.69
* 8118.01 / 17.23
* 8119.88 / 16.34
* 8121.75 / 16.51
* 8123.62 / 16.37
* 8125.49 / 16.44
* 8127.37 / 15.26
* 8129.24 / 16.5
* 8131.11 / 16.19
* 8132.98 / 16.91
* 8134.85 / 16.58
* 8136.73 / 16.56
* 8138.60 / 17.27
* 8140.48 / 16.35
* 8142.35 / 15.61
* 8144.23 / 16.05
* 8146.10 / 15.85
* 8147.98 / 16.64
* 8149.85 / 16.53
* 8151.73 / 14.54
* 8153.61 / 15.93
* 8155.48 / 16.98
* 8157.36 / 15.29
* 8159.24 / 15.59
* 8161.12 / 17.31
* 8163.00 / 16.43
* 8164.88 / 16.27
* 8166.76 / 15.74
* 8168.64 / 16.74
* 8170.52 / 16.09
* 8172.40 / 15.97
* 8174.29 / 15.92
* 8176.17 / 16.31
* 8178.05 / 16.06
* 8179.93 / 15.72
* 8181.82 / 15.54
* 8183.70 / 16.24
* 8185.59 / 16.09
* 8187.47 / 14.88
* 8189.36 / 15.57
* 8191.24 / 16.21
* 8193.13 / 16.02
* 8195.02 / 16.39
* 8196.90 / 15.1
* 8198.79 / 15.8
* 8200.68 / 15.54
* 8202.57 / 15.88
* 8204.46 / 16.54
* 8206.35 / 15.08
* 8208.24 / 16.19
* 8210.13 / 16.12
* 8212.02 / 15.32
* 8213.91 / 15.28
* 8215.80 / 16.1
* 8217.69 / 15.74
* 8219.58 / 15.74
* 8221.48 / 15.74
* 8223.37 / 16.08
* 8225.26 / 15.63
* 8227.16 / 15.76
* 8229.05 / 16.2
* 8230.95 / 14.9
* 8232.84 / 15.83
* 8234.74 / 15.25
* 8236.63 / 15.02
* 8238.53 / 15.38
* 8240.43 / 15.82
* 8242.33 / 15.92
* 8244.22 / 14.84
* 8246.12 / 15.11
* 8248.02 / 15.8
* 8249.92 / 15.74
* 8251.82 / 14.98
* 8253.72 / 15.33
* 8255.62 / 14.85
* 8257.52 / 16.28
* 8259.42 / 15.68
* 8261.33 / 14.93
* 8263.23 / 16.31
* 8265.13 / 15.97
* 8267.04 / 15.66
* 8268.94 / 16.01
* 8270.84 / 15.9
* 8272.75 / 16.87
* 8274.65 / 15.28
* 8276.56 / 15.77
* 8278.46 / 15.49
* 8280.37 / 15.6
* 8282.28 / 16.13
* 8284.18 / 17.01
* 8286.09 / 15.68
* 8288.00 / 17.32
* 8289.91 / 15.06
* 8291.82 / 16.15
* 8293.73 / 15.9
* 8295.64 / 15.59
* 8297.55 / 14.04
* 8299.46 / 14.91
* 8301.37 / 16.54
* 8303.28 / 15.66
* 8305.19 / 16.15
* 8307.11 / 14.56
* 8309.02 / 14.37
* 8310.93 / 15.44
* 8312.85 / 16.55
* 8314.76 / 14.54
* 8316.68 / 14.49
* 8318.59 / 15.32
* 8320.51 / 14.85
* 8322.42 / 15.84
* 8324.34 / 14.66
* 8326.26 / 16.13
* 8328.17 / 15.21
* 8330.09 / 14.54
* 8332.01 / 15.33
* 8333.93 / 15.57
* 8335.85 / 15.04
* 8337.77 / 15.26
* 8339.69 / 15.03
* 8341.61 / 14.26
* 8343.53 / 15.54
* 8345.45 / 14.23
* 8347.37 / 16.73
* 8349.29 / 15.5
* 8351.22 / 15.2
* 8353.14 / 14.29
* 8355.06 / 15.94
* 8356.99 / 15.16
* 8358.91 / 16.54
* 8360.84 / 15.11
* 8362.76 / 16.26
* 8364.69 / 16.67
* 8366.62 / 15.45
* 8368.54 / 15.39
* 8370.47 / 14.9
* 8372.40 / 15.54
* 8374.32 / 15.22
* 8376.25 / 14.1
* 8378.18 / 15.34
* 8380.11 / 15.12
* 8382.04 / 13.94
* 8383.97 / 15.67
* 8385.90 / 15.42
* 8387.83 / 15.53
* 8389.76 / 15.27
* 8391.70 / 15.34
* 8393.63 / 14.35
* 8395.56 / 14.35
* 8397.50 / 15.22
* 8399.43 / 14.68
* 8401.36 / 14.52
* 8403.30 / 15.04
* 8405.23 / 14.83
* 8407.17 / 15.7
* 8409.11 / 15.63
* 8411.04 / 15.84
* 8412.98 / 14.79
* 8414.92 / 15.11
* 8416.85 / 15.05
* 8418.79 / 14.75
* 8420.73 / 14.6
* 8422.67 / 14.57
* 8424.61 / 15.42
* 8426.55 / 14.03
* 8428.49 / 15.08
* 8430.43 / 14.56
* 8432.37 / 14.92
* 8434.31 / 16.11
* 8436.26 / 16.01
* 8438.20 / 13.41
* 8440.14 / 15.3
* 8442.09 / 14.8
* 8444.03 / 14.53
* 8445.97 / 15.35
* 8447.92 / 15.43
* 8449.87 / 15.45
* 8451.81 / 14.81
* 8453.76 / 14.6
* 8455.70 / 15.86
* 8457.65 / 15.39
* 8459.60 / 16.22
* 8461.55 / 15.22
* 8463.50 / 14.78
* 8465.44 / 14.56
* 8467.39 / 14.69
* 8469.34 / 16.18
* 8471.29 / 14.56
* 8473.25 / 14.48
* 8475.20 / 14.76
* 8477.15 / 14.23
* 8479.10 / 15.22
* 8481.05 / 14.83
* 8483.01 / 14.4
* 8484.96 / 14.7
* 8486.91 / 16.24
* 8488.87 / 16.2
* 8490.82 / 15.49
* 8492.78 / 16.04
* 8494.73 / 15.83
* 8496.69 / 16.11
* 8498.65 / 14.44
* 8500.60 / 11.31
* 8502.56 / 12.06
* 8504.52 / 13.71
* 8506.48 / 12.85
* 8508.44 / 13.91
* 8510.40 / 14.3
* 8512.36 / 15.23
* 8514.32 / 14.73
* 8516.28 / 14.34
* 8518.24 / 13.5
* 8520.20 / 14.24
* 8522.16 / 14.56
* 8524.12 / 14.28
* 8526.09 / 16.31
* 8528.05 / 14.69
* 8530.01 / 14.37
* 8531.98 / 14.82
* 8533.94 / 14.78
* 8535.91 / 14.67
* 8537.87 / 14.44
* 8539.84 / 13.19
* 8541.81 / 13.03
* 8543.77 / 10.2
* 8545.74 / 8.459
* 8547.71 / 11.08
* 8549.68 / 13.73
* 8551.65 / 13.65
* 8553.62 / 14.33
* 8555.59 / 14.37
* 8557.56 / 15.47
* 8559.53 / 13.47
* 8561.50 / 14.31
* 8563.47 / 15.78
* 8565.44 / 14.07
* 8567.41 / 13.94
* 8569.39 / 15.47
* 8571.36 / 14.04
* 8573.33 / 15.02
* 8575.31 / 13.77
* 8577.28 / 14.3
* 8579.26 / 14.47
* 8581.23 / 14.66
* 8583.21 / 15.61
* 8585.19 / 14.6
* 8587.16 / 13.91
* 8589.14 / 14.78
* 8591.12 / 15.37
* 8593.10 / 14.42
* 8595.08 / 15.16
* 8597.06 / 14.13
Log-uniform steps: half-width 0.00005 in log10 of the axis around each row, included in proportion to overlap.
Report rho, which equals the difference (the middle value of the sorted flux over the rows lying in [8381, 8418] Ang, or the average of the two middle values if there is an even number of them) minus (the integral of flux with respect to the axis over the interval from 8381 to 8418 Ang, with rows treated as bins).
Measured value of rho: -542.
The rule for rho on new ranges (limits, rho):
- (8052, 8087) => -553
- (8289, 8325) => -536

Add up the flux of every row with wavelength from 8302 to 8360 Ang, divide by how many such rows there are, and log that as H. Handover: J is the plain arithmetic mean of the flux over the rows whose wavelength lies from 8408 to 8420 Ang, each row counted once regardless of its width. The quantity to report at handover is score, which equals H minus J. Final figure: 0.1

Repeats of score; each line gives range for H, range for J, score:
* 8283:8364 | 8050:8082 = -0.8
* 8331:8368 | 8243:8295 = -0.3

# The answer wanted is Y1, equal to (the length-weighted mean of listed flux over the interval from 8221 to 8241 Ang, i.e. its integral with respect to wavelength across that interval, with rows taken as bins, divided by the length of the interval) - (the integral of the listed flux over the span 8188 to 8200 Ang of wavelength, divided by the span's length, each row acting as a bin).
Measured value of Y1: -0.2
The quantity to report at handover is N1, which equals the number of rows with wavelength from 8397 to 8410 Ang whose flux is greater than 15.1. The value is 3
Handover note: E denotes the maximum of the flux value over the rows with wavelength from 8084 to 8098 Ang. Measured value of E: 17.23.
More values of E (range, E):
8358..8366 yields 16.67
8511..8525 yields 15.23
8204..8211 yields 16.54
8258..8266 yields 16.31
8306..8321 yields 16.55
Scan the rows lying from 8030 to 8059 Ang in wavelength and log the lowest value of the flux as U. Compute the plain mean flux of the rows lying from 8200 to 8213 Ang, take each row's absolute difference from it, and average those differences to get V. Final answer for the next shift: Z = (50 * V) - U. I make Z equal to 6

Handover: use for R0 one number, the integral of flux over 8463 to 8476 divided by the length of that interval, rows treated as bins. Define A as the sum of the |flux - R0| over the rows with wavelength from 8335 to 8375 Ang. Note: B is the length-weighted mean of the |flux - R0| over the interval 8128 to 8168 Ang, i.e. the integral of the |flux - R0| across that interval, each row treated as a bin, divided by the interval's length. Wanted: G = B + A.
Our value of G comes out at 16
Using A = 15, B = 1.4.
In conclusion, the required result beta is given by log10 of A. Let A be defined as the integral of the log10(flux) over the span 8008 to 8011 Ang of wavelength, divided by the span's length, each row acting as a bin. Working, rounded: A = 1.21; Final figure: 0.0833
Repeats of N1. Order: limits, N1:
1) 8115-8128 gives 7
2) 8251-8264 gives 4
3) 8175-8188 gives 6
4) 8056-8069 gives 7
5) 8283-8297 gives 6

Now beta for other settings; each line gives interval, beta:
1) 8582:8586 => 0.0707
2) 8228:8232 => 0.0767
